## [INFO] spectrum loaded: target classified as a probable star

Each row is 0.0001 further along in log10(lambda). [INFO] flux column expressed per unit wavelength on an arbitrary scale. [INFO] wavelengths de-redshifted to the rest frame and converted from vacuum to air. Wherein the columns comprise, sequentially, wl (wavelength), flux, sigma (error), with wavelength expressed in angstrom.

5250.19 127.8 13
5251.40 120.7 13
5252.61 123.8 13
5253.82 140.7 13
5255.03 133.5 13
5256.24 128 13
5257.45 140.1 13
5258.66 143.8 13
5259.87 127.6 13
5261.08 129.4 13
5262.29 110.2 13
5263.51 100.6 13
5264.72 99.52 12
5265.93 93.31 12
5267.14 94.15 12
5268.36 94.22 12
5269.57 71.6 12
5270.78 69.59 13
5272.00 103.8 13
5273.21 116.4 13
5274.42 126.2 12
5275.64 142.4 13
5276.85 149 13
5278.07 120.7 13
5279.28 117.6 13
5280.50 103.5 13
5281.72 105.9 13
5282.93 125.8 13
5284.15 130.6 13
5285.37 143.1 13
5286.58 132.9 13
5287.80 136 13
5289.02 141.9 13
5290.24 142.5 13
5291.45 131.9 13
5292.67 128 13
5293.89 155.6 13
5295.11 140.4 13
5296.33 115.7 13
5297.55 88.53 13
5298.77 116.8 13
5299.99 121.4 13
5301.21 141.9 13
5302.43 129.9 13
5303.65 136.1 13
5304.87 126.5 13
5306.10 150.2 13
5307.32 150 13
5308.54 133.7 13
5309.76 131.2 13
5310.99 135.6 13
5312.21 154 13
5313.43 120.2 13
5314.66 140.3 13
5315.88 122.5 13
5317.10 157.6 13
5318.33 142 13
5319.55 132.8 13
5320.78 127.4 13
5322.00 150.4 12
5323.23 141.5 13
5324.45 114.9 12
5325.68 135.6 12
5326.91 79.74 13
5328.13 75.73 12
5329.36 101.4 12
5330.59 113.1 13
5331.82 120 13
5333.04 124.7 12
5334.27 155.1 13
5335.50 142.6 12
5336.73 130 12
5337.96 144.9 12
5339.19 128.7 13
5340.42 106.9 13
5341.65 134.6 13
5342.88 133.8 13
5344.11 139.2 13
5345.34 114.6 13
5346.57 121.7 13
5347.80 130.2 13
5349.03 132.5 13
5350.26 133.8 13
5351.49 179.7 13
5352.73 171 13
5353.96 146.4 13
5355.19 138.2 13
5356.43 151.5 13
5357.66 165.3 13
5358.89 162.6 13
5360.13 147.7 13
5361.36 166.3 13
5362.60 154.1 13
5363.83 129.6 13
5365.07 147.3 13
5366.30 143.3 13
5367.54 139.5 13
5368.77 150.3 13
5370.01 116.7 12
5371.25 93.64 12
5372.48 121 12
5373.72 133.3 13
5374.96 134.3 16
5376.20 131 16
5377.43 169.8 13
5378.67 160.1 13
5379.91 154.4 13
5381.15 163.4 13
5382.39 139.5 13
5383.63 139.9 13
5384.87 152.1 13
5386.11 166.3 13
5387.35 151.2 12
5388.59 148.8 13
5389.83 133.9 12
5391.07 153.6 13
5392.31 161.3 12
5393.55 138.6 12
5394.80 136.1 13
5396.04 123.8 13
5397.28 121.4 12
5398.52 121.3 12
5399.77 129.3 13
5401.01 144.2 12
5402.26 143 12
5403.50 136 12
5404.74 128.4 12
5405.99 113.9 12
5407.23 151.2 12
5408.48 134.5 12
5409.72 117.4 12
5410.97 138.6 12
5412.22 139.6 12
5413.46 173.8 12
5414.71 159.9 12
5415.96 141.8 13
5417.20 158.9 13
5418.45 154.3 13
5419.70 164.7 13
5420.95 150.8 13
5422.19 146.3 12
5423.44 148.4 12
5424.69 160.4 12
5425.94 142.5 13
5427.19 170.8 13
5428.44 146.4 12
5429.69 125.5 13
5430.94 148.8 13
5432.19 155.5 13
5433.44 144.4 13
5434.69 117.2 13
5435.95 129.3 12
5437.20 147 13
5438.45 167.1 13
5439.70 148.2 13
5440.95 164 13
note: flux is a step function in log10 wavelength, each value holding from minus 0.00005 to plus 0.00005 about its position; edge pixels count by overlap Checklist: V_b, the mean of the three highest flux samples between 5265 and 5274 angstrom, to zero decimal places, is 105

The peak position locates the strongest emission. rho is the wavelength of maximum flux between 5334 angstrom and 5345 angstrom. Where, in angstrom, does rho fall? 5334.27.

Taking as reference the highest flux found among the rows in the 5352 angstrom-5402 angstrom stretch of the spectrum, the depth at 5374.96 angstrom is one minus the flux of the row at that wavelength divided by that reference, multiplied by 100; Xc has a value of 21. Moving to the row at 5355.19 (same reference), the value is 19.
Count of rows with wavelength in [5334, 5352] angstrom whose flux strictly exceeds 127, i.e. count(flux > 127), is 12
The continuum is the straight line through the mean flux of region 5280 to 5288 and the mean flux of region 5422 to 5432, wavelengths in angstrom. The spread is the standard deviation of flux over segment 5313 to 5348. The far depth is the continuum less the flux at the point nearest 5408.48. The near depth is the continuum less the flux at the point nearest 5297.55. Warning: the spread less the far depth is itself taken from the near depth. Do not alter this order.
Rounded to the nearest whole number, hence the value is 31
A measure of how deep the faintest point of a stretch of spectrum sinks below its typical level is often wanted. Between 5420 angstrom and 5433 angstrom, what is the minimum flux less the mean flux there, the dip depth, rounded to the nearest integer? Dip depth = -24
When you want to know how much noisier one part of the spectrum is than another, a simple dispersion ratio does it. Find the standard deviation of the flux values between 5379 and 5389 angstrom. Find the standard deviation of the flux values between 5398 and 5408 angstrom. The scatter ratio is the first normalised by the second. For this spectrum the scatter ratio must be 0.8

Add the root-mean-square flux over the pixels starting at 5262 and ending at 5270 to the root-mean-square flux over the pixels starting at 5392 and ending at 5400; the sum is 229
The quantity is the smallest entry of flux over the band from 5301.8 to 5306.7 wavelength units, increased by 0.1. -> 127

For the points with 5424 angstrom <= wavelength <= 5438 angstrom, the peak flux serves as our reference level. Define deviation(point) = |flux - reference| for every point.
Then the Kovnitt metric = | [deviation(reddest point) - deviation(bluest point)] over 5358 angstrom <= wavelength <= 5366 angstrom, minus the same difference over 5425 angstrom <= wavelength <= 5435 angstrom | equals 10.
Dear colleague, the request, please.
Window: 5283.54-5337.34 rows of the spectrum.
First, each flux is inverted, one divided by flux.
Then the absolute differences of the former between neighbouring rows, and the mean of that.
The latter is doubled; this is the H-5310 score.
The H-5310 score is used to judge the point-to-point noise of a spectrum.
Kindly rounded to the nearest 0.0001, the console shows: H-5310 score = 0.0020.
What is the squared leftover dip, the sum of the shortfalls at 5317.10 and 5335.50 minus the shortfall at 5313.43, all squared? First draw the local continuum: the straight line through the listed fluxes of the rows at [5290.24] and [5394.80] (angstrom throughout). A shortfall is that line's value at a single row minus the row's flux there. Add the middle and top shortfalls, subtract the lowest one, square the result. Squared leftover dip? 1640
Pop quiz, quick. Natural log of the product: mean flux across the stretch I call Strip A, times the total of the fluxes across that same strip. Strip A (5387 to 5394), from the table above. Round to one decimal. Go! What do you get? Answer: 11.8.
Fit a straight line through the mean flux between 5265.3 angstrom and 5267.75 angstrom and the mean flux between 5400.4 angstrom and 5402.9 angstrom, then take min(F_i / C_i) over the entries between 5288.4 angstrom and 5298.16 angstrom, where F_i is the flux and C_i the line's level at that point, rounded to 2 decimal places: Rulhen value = 0.84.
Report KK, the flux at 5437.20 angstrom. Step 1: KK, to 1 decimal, 147.0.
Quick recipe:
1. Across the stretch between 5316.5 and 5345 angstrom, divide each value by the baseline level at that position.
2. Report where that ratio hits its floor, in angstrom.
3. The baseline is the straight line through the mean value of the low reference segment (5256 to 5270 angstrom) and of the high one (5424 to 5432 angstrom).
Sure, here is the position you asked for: 5328.13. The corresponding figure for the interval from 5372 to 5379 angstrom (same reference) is 5372.48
